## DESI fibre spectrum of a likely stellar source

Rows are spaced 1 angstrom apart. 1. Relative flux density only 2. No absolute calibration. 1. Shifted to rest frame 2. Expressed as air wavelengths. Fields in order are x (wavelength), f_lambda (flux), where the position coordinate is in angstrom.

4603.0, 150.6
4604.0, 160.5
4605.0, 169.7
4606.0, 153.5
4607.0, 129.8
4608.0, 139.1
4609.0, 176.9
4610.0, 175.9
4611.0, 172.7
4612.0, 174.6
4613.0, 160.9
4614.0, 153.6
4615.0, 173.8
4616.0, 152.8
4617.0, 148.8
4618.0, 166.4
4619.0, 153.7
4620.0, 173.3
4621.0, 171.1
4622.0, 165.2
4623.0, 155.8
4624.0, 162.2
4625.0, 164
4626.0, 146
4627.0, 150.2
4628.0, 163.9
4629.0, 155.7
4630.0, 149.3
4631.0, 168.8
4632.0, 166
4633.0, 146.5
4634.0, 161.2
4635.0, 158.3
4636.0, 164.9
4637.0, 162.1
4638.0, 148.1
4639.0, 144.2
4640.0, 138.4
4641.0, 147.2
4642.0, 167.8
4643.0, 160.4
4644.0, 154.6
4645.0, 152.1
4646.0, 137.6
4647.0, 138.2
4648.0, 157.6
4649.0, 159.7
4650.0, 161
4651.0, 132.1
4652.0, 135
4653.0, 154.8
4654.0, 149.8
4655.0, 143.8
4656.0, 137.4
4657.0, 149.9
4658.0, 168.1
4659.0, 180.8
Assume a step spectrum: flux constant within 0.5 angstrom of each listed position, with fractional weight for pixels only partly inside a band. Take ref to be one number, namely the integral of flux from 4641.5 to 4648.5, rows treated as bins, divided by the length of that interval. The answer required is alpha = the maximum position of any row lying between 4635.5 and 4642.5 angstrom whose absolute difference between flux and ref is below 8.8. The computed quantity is 4641.0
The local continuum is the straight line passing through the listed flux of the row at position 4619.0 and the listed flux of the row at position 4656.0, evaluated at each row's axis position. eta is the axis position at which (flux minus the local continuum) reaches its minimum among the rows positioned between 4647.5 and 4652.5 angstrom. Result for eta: 4651.0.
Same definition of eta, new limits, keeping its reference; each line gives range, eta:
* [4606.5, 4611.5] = 4607.0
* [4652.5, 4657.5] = 4656.0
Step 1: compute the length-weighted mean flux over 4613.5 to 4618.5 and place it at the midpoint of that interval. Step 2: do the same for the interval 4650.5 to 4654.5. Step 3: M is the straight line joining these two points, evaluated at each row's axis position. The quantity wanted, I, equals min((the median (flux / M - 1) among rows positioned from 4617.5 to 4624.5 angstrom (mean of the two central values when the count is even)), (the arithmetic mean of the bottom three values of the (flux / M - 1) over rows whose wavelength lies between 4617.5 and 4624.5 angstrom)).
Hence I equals 0.01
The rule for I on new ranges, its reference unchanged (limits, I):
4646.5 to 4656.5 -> -0.06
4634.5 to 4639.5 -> 0.00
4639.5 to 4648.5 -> -0.06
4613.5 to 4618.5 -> -0.05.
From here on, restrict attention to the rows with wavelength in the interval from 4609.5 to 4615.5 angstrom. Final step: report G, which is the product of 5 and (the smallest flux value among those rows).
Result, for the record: 768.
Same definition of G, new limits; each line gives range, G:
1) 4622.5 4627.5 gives 730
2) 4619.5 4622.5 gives 826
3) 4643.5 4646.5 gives 688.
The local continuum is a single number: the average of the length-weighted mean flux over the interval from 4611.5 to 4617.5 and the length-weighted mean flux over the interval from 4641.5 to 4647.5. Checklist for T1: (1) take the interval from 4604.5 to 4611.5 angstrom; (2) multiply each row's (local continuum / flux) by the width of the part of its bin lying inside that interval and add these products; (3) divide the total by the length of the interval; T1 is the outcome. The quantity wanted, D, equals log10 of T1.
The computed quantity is 0.00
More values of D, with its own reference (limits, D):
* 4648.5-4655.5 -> 0.03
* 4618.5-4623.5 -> -0.02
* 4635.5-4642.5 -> 0.01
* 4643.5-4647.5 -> 0.03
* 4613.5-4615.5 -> -0.02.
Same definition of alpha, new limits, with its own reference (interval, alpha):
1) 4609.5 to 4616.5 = 4616.0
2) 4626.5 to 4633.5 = 4633.0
